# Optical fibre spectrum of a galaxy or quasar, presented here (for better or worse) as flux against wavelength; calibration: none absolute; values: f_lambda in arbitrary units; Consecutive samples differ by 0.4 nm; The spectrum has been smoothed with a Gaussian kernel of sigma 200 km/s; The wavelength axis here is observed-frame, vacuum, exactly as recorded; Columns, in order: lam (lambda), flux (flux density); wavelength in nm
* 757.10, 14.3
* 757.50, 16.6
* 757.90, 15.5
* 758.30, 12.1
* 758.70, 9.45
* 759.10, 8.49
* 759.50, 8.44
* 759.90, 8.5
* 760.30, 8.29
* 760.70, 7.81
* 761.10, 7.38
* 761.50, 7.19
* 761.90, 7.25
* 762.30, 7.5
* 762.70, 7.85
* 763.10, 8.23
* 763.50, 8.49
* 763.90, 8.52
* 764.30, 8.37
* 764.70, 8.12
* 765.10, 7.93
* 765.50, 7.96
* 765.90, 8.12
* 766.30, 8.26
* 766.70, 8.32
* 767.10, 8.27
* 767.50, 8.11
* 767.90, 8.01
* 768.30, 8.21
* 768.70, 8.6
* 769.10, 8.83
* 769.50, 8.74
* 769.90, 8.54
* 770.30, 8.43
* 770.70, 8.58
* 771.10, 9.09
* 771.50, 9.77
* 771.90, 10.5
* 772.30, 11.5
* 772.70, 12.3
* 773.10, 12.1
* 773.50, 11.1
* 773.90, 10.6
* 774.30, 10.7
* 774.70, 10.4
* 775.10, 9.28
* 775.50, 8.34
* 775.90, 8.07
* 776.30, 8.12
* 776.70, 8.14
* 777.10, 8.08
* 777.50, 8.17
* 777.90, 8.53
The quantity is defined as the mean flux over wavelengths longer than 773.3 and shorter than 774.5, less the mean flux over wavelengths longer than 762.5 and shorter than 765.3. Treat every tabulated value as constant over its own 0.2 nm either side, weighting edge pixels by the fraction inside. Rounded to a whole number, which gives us 3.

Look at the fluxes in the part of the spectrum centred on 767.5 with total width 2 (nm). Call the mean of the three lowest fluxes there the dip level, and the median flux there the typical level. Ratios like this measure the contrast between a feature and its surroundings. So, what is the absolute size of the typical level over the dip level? 1.01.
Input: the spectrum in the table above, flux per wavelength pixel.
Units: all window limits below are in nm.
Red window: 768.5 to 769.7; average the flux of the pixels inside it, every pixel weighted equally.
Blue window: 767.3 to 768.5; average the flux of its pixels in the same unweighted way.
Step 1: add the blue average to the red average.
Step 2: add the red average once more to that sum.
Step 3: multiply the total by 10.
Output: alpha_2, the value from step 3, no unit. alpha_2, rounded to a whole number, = 256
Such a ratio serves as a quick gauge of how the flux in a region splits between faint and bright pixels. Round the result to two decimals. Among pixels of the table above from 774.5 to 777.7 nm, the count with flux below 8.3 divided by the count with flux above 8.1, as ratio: 0.83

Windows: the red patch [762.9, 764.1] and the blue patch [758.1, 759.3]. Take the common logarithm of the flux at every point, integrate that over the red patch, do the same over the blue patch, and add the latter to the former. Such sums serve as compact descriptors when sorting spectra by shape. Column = 2.30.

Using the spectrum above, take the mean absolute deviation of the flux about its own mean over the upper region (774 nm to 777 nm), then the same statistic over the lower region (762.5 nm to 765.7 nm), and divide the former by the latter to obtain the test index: 4.4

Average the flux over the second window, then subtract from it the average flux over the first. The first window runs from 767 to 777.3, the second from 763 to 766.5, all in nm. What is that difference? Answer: -1.1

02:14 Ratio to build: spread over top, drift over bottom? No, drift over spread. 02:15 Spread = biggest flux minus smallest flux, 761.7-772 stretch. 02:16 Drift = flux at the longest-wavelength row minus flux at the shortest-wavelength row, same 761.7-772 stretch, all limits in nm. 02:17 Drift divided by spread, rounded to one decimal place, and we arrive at 1.0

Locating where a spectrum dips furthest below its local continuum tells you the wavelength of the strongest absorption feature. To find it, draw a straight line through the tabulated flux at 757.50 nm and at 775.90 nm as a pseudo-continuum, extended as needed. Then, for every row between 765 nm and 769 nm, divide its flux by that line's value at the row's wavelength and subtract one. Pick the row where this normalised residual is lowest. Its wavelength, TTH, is 765.10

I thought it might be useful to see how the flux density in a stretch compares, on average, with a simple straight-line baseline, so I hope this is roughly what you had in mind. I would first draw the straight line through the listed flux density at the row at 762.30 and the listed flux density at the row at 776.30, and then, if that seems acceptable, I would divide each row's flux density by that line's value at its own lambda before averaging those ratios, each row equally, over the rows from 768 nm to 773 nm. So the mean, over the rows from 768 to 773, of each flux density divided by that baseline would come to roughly 1.20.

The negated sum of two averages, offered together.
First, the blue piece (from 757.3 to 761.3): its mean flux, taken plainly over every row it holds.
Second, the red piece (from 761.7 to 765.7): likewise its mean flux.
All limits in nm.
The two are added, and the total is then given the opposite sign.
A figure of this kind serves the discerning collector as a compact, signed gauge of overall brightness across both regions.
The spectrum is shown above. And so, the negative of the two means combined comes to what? -18.3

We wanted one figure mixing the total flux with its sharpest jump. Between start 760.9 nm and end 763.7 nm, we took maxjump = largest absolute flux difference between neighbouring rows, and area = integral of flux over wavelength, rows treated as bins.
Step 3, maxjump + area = 22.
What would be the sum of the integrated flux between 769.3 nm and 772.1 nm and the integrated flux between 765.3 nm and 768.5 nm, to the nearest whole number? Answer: 52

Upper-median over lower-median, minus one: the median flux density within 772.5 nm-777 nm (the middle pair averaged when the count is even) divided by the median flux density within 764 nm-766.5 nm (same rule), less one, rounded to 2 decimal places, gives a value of 0.28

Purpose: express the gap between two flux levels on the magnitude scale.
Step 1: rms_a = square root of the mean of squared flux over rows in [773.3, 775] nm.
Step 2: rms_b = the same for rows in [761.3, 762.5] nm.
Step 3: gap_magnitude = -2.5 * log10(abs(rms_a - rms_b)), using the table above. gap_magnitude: -1.3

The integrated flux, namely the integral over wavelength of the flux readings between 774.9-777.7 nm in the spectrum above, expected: 23.3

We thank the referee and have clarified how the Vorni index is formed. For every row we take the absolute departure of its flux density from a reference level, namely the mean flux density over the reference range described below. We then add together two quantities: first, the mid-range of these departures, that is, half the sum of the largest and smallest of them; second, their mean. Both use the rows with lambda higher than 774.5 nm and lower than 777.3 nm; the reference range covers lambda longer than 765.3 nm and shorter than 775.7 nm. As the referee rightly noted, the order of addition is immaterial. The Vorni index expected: 1.66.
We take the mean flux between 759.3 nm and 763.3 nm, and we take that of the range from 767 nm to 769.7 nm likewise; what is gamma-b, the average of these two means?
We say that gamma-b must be 8.1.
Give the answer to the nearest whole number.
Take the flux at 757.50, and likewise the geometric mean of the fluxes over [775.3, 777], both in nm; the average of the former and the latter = 12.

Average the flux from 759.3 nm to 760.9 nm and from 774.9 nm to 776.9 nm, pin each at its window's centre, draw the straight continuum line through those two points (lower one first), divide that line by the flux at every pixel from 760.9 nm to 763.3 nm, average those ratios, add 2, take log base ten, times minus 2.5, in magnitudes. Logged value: -1.23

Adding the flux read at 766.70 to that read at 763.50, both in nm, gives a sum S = 16.8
